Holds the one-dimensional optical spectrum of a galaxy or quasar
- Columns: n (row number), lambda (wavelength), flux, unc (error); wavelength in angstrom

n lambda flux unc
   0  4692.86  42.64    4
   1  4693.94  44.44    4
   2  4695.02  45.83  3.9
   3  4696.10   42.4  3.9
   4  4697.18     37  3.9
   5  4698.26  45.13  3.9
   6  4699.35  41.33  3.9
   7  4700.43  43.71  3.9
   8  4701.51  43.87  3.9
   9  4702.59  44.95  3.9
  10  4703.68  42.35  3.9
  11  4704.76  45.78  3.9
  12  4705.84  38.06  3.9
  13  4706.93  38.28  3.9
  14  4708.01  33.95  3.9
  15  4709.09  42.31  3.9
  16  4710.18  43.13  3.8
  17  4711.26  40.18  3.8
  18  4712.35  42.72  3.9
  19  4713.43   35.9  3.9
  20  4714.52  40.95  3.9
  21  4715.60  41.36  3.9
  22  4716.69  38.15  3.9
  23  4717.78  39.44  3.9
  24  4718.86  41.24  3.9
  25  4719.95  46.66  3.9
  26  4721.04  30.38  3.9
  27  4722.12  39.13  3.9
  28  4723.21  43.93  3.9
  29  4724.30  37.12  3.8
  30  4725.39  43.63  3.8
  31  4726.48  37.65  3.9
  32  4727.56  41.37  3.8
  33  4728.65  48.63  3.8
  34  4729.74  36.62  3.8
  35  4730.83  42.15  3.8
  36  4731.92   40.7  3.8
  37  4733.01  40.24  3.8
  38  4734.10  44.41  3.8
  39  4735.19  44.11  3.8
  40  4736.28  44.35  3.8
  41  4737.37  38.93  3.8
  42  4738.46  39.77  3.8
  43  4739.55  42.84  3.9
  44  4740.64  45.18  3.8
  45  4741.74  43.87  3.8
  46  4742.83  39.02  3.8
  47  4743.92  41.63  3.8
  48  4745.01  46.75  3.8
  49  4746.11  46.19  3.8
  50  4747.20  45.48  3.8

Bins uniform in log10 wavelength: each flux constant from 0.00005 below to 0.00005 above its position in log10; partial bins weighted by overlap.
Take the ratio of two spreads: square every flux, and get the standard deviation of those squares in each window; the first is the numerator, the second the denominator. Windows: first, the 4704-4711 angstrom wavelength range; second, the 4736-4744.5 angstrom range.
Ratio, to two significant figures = 1.6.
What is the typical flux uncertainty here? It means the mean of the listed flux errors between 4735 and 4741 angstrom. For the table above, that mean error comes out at 3.82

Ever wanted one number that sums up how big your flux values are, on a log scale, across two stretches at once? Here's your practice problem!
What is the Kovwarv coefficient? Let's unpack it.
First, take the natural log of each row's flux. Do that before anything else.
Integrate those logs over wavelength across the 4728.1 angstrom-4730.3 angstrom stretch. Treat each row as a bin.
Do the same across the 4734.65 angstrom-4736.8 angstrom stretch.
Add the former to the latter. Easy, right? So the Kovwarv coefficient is 16.4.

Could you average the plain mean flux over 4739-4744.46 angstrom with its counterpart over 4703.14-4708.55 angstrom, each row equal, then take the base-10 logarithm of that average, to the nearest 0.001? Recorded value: 1.614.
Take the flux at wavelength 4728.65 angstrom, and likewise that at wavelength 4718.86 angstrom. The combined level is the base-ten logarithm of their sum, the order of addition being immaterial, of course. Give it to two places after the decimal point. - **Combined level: 1.95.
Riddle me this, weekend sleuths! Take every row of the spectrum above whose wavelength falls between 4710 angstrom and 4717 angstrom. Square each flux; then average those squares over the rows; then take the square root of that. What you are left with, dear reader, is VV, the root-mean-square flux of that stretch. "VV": 40.4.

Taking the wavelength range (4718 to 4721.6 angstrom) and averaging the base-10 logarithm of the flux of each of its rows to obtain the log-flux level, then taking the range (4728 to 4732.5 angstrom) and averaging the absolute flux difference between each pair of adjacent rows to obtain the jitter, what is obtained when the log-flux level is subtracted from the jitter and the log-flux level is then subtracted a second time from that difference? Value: 3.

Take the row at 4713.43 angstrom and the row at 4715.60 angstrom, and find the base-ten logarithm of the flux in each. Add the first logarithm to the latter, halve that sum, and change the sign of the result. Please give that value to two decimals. -1.59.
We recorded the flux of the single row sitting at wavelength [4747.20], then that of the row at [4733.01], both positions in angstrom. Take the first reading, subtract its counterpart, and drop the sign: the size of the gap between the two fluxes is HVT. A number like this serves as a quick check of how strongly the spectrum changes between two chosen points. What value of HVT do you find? 5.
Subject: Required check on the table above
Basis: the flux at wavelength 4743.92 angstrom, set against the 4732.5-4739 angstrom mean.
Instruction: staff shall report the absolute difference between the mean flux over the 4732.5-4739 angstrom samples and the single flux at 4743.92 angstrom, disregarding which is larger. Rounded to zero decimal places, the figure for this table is 0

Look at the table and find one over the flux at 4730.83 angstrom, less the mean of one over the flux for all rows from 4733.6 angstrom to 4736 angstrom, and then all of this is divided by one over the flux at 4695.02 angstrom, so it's 0.05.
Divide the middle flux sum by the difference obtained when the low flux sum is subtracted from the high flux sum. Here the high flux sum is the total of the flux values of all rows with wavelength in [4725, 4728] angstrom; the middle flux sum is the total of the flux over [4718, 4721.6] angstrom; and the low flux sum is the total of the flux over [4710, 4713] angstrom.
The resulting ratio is -35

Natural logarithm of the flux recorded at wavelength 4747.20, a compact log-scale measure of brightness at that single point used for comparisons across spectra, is 3.82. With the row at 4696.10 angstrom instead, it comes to 3.75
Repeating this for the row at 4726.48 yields 3.63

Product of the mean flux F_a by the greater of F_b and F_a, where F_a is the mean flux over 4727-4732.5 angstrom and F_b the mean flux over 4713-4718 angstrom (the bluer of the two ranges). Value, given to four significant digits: 1755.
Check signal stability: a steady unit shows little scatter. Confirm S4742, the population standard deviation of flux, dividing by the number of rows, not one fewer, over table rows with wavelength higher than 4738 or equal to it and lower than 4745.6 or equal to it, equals 2.6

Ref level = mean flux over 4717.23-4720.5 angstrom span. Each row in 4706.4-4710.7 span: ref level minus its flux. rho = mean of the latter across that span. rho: 3.0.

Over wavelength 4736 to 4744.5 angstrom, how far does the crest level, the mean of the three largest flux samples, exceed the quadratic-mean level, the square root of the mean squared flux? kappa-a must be 2.5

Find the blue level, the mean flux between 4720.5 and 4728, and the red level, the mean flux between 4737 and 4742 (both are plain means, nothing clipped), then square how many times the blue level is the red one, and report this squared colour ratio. 0.86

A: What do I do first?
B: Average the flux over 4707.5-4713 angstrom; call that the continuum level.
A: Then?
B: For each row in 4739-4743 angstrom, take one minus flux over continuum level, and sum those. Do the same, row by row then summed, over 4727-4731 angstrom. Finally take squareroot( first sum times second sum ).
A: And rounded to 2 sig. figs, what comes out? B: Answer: 0.20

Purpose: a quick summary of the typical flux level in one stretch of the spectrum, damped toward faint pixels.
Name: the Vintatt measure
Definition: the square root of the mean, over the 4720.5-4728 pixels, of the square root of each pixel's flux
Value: 2.50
